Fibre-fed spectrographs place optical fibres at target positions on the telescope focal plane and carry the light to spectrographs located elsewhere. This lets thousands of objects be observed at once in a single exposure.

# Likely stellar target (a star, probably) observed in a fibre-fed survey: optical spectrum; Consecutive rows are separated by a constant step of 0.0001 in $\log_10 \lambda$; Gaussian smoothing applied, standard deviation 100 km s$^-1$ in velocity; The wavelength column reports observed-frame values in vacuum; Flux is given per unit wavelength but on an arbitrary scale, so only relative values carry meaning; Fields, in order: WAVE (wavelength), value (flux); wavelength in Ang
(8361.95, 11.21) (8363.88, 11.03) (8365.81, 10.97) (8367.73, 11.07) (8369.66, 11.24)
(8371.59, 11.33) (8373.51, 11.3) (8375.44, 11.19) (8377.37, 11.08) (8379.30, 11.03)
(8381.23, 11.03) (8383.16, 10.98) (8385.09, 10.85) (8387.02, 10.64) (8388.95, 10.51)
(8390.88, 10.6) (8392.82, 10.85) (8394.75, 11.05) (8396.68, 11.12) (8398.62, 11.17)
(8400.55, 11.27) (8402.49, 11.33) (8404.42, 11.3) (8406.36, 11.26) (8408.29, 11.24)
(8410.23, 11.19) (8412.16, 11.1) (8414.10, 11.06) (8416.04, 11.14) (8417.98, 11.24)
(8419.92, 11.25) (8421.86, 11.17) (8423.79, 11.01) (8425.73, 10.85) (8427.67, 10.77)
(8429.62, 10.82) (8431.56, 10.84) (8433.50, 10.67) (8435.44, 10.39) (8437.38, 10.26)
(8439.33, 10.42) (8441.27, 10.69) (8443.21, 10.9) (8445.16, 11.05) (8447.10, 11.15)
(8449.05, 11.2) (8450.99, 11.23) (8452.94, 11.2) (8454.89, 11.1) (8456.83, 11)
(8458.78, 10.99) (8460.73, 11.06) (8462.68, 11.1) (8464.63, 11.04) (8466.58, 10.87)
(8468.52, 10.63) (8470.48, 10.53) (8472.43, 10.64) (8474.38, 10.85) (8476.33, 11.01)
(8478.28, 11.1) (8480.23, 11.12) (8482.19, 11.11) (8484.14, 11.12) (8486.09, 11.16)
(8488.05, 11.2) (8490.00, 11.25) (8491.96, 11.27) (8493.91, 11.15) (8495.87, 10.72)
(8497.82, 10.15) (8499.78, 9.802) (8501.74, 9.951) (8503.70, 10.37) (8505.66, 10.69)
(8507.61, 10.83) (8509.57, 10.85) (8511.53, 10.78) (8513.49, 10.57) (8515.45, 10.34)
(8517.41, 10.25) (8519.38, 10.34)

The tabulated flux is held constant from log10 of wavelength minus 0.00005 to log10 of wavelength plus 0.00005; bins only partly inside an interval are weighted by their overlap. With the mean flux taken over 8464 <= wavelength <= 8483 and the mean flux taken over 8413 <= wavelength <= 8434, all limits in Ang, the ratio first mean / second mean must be 0.991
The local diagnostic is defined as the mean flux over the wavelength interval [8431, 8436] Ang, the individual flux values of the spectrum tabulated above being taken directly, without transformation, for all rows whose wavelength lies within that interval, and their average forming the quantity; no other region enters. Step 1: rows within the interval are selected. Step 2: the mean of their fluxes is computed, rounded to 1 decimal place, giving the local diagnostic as 10.6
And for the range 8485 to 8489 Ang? 11.2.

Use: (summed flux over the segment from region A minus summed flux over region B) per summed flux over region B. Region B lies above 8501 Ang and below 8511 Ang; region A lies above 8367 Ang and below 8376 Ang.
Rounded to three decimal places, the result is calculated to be 0.065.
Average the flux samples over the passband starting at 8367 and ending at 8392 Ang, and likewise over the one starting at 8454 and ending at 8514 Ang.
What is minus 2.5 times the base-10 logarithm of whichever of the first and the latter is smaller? -2.59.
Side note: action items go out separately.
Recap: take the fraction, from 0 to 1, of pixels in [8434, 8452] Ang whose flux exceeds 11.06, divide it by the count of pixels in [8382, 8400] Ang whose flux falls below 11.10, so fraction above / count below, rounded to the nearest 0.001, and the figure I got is 0.048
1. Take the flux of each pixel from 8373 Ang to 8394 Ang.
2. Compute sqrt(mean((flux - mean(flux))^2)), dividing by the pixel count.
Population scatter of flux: 0.239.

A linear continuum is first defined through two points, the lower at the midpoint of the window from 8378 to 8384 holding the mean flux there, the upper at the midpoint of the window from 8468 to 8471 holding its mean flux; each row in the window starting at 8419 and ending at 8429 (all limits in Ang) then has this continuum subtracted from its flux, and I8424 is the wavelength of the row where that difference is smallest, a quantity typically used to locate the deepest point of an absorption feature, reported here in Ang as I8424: 8427.67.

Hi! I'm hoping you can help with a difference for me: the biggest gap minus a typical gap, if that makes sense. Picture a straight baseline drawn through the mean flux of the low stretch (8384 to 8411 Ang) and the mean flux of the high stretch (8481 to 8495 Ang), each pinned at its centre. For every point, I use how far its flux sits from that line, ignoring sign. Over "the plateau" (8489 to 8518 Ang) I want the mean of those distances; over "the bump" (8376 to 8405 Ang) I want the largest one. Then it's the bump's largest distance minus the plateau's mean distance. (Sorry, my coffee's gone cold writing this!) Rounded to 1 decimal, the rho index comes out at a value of -0.1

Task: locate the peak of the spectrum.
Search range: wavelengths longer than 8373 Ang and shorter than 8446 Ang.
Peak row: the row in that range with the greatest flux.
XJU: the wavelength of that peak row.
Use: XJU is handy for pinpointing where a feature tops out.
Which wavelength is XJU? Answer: 8402.49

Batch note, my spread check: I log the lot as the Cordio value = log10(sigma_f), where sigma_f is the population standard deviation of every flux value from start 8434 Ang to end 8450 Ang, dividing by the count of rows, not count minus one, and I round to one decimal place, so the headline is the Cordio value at -0.5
